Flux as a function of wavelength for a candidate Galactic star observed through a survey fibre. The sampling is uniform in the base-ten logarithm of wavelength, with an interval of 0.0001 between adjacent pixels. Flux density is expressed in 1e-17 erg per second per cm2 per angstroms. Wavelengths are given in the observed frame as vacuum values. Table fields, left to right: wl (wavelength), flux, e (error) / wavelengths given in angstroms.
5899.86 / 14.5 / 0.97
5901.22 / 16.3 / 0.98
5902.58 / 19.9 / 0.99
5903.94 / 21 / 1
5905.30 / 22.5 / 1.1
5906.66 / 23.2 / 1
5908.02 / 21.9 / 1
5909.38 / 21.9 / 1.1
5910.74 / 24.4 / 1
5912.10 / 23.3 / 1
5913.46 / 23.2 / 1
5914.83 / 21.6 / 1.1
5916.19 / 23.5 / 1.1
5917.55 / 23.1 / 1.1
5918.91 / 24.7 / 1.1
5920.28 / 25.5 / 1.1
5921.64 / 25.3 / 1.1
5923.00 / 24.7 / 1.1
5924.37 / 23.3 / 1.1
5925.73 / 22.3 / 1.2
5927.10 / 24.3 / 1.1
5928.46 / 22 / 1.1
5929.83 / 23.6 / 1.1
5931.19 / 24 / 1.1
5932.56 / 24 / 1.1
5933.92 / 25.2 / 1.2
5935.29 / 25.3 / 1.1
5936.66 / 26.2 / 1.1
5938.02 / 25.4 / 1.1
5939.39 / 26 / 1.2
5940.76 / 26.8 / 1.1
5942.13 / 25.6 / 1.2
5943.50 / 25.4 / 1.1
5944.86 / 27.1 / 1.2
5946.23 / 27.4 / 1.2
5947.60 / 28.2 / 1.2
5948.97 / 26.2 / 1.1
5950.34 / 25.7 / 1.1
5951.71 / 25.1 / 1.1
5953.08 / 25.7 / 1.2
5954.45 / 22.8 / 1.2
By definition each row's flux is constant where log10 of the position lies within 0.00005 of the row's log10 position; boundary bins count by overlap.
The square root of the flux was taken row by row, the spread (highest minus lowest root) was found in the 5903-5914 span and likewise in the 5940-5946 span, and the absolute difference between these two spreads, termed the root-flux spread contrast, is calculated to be 0.191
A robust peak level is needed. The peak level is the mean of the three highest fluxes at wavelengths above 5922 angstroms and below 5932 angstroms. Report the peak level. 24.3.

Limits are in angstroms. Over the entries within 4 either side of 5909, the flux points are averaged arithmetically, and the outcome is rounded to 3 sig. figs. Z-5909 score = 22.9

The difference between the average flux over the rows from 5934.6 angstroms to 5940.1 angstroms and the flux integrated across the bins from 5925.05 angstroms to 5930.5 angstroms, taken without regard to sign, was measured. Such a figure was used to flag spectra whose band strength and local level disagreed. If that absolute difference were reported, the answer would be 100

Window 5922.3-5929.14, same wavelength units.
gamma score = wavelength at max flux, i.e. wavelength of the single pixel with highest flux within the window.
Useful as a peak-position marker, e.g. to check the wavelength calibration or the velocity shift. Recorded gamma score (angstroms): 5923.00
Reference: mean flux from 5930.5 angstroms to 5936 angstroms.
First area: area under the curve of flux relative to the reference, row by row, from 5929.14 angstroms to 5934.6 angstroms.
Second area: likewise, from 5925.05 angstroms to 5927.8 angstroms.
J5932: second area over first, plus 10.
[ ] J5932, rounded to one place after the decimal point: 10.5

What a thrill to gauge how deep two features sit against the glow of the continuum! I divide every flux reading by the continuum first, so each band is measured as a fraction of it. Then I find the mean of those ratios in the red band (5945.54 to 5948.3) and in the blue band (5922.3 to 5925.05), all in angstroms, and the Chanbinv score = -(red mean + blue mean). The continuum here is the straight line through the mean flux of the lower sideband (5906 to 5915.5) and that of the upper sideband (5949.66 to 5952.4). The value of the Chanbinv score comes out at -2.12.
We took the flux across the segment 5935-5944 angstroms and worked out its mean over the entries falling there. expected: 25.8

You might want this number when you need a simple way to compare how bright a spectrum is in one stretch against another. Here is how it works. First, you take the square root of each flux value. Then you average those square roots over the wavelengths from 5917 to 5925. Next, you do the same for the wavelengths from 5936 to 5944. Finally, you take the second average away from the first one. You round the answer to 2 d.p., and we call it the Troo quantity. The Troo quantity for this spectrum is -0.15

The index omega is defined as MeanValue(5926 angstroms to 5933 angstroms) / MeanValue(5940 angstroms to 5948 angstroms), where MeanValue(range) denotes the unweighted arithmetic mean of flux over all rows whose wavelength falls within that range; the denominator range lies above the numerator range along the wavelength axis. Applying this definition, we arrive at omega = 0.88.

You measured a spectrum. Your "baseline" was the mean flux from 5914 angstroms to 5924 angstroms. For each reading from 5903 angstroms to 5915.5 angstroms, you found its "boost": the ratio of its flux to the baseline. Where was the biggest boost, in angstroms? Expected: 5910.74 angstroms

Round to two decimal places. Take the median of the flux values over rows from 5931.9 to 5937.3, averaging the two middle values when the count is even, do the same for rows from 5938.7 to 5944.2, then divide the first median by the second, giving 0.98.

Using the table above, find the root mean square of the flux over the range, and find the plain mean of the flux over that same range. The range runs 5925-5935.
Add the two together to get 47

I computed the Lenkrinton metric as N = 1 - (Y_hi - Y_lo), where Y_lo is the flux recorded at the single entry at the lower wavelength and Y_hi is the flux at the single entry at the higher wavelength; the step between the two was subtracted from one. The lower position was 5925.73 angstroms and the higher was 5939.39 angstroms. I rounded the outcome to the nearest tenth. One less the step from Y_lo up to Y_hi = -2.7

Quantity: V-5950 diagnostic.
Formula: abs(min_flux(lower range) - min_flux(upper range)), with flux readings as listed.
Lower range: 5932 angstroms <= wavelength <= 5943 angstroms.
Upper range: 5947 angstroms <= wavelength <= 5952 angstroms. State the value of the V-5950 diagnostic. 1.1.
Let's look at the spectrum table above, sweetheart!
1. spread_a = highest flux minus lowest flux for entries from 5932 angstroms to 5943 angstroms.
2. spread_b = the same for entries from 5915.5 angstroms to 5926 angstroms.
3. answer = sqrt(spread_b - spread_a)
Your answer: 0.63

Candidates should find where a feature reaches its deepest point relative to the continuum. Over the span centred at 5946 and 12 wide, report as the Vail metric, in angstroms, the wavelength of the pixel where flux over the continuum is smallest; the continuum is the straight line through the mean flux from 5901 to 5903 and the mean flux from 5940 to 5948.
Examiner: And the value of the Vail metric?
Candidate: 5951.71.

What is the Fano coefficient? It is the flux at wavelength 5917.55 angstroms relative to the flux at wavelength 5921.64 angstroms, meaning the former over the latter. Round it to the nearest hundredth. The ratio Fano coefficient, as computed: 0.91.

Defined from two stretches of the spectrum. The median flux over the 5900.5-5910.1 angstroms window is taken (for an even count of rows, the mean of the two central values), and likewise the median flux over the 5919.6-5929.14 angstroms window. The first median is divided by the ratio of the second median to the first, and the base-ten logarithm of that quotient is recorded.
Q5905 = 1.30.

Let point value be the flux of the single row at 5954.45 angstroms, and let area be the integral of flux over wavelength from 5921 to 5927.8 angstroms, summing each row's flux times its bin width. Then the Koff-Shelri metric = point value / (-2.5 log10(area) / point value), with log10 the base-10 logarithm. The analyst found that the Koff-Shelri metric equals -94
